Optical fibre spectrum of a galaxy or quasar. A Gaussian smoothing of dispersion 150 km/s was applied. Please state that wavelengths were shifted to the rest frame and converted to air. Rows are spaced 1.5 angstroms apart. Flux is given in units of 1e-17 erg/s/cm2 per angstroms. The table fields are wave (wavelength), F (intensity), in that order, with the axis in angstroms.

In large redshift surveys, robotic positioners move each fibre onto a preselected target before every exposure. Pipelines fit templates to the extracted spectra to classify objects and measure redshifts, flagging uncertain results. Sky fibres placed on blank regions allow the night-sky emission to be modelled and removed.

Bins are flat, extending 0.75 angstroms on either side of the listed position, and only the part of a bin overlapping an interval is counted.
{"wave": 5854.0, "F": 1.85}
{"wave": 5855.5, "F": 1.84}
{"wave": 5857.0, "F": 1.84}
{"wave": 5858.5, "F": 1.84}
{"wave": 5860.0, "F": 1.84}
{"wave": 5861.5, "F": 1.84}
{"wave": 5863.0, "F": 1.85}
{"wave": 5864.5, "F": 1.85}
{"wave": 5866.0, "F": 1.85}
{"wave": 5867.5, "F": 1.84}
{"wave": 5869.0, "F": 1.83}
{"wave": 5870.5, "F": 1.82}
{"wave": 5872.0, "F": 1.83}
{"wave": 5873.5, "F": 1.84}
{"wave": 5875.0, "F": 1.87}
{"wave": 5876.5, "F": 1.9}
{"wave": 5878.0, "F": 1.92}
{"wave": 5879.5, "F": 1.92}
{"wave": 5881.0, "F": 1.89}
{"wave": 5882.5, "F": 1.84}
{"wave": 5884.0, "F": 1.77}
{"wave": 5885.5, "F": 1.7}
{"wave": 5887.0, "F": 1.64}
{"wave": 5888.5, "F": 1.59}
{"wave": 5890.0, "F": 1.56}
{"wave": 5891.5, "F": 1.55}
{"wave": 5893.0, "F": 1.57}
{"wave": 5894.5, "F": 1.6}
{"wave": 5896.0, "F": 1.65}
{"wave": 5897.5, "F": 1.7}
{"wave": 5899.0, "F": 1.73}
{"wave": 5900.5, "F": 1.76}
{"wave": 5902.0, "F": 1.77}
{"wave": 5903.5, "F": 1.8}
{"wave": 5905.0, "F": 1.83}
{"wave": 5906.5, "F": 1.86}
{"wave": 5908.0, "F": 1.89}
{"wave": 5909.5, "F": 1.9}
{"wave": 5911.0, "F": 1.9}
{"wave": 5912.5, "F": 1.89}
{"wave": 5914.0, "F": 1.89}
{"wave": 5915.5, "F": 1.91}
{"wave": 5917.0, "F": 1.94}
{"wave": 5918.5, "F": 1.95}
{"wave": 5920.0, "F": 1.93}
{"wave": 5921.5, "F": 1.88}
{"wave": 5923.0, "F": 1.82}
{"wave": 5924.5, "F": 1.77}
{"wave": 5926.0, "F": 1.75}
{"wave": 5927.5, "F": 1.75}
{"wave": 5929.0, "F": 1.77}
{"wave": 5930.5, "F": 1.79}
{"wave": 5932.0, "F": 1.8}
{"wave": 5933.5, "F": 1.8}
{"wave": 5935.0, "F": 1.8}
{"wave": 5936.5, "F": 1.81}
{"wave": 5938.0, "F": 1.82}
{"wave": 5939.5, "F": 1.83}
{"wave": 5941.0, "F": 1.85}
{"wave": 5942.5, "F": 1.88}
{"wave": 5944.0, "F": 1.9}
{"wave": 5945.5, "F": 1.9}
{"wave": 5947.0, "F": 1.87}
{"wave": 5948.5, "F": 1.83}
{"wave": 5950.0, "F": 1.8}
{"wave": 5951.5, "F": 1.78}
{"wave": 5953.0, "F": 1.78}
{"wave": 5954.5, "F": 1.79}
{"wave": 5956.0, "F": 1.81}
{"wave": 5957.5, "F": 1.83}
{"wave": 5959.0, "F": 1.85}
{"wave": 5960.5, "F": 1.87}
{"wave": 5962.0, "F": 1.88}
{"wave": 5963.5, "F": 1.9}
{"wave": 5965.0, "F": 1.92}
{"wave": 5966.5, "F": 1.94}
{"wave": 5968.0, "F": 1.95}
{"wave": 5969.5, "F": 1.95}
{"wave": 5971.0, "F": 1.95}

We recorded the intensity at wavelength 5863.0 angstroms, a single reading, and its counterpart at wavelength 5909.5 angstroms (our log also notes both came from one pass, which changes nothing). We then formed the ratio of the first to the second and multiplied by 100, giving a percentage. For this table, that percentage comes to 97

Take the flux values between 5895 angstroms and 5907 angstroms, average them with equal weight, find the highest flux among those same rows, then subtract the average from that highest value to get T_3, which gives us 0.10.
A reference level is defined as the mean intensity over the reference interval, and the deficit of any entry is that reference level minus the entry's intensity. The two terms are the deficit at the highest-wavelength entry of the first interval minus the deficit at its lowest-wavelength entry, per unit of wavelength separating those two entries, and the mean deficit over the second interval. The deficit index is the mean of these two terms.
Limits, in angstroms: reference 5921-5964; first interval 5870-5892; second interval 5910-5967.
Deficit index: -0.005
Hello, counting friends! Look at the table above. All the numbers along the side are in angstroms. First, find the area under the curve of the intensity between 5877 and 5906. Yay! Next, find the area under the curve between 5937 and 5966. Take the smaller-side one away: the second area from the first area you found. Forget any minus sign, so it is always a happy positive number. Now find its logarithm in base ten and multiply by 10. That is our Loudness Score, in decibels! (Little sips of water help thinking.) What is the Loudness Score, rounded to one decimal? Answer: 5.4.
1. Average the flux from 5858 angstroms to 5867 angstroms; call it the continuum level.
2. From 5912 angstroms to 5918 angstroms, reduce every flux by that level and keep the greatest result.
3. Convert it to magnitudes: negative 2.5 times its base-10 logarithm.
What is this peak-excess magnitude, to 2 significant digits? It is 2.6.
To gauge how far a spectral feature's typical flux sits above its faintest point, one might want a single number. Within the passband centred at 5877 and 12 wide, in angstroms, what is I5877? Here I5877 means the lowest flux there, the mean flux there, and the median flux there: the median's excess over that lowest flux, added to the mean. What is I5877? 1.93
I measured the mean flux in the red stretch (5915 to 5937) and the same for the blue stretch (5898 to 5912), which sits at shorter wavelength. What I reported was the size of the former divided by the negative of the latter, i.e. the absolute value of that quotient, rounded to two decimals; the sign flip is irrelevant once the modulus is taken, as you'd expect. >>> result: 1.00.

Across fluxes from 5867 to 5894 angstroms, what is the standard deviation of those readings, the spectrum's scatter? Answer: 0.13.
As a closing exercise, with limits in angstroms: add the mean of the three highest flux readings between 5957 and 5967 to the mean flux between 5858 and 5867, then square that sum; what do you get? 14.2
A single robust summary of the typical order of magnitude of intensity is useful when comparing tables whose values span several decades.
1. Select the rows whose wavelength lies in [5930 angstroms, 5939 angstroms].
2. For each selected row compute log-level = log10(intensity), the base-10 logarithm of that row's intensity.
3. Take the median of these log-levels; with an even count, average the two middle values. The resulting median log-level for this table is 0.255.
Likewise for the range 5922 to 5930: 0.248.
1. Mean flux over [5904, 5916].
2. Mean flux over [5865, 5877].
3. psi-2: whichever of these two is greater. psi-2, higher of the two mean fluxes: 1.88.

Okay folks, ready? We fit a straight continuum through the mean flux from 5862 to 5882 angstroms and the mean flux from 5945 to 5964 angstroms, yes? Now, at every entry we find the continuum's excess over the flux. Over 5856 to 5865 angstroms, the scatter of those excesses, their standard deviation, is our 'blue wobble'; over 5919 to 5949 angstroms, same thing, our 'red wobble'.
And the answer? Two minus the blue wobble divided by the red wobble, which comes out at 2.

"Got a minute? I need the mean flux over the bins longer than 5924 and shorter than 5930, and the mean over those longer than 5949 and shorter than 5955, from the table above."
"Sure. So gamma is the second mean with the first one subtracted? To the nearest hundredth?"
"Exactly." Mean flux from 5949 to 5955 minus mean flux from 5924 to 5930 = 0.03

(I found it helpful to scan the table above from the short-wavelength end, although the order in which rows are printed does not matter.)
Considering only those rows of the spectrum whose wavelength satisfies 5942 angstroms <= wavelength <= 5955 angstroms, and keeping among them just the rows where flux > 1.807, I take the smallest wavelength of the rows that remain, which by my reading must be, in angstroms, 5942.5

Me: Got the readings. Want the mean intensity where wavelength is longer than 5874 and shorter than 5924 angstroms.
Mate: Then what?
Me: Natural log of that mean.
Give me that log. 0.586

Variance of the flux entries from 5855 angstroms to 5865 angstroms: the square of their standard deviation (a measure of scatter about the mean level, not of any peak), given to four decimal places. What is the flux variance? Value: 0.0000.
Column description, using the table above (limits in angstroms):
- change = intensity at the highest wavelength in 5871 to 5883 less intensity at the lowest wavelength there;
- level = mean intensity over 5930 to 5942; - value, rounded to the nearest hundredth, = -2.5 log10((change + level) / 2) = 0.10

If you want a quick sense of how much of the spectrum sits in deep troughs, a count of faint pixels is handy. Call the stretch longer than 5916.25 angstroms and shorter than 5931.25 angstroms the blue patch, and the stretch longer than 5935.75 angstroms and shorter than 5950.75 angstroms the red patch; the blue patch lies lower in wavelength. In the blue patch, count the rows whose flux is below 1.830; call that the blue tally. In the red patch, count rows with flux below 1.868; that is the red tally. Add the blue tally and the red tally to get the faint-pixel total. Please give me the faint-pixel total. 12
